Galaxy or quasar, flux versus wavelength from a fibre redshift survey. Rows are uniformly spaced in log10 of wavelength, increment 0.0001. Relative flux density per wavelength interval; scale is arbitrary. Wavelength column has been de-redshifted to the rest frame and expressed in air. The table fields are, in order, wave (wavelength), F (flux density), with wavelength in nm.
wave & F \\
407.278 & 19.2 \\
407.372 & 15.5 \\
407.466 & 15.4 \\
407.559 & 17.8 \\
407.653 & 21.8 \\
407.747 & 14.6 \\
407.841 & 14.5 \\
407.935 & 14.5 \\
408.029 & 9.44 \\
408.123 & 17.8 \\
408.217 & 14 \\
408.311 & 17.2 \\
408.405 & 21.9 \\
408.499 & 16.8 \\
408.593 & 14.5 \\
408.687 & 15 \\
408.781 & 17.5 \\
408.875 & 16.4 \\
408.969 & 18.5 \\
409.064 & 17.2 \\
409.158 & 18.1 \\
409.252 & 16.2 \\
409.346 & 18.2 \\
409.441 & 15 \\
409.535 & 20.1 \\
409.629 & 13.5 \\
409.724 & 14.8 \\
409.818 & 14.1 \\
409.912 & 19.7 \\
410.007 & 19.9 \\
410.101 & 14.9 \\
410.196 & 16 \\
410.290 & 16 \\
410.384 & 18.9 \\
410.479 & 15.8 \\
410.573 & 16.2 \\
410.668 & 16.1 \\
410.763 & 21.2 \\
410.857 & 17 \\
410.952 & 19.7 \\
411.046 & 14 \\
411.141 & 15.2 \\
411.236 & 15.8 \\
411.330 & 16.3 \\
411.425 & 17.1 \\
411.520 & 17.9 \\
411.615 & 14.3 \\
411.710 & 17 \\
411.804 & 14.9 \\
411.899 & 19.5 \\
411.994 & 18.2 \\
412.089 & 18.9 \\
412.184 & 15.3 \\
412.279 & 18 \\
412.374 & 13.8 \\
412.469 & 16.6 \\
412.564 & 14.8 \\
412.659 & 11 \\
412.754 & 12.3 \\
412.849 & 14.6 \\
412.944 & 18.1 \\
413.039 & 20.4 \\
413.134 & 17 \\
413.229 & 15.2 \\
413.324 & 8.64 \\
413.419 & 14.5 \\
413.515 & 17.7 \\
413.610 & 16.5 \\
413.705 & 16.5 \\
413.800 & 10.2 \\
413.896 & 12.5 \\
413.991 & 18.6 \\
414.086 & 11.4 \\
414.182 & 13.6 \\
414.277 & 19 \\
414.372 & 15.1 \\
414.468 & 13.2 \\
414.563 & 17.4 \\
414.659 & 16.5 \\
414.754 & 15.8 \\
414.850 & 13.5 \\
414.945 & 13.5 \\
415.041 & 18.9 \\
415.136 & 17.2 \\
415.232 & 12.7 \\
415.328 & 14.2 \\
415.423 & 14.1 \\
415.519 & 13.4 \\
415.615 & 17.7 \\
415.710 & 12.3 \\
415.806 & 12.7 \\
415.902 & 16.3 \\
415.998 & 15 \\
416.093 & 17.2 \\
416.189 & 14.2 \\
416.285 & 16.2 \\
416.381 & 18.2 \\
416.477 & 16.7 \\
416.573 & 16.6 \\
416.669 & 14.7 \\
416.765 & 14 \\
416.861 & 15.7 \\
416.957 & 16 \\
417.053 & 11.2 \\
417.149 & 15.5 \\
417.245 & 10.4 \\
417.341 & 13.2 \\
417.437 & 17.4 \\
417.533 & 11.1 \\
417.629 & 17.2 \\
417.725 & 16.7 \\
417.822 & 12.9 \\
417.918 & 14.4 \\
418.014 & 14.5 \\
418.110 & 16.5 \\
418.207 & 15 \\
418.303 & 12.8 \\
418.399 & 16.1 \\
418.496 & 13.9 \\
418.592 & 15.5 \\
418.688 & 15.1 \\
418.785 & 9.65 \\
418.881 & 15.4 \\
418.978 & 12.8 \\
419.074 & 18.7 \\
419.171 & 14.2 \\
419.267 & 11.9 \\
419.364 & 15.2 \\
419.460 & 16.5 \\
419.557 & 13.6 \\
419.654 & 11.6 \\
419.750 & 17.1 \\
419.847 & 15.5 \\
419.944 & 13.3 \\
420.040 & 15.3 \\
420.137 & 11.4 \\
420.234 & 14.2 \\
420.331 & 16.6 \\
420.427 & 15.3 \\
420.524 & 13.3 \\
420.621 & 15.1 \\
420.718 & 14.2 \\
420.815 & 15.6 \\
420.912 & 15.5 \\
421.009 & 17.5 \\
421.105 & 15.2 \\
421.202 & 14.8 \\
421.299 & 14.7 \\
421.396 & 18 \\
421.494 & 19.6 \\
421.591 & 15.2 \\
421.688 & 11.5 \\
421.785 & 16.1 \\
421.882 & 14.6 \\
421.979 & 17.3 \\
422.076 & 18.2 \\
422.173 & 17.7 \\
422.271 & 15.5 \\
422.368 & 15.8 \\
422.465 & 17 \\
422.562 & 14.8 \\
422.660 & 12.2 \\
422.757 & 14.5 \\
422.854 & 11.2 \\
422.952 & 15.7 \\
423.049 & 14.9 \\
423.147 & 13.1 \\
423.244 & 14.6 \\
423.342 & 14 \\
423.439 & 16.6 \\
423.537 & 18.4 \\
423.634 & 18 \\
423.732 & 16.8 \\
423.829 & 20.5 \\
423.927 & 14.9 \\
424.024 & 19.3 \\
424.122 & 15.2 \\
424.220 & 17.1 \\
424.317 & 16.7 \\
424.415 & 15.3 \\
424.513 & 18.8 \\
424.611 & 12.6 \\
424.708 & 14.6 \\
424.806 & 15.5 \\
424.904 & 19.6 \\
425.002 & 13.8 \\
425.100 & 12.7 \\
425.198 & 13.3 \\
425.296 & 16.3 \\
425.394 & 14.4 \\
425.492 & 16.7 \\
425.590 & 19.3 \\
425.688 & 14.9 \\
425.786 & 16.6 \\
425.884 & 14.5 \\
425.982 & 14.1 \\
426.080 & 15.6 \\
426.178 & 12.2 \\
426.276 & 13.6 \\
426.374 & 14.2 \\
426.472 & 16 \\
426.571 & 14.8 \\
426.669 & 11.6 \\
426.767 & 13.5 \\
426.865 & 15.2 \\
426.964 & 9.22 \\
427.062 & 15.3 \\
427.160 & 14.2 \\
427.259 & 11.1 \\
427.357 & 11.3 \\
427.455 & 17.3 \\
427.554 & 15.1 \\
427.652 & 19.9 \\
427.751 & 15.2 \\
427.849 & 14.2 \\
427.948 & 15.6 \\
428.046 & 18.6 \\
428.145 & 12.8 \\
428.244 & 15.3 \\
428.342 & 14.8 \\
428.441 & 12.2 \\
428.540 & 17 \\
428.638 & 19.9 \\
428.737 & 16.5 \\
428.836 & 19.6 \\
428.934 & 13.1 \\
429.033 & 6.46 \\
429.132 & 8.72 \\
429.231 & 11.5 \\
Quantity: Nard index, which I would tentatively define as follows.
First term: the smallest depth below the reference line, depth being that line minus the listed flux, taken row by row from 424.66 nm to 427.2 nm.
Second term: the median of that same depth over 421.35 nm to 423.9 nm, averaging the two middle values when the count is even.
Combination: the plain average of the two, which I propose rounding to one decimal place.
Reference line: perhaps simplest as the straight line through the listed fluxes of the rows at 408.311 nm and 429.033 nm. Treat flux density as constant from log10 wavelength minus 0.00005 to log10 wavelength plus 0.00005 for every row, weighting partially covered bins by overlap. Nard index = -8.5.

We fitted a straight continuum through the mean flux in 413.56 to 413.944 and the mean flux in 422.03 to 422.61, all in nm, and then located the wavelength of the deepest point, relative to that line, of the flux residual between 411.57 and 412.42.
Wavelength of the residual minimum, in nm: 412.374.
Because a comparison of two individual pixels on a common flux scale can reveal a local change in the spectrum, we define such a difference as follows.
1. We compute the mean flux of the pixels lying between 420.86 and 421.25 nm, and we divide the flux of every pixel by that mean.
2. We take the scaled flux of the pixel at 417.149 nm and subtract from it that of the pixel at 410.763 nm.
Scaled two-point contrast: -0.36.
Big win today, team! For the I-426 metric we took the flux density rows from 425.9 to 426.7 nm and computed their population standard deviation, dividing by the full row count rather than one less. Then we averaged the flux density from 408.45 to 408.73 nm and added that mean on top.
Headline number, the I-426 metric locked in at 16.9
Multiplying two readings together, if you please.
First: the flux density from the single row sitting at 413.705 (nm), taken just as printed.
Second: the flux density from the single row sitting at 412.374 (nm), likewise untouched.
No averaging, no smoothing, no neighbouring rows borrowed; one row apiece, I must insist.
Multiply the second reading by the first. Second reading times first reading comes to 228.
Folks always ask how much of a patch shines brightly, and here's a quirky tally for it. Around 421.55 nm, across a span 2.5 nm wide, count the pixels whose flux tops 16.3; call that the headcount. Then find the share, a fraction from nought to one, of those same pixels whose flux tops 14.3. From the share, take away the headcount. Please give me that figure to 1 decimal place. -7.2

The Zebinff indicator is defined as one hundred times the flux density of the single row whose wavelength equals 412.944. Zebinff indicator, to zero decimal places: 1810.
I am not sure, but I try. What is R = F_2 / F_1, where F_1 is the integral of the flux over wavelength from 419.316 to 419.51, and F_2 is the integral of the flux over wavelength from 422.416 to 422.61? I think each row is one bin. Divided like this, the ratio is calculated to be 1.01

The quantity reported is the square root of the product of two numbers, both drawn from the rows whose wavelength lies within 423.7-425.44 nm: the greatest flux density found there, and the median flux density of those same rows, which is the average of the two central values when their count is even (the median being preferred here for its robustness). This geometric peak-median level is 17.8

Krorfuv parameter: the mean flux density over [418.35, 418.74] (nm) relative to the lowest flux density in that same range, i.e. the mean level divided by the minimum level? 1.09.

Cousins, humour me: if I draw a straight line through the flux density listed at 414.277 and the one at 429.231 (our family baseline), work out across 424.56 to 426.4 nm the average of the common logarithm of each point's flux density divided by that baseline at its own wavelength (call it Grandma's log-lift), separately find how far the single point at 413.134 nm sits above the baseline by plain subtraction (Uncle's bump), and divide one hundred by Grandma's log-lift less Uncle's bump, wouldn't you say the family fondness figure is 38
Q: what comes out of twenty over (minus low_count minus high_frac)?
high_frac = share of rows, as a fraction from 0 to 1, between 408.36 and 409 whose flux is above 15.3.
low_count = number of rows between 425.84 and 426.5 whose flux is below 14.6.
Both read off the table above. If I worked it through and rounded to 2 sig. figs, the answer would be -3.5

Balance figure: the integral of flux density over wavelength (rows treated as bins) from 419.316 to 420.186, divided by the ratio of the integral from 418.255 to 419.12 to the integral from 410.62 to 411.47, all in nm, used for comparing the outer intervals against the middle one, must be 14.4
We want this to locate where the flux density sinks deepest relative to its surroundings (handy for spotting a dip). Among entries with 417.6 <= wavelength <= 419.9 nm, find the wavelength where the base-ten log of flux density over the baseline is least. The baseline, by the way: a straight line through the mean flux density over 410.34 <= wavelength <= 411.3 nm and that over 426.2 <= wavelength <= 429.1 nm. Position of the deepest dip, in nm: 418.785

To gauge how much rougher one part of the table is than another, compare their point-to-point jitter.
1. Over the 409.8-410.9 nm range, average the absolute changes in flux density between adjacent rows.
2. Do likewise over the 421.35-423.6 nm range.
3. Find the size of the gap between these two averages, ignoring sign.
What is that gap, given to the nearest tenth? 0.4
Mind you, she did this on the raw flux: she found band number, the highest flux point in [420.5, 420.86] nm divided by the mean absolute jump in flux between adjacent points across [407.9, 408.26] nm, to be 2.7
